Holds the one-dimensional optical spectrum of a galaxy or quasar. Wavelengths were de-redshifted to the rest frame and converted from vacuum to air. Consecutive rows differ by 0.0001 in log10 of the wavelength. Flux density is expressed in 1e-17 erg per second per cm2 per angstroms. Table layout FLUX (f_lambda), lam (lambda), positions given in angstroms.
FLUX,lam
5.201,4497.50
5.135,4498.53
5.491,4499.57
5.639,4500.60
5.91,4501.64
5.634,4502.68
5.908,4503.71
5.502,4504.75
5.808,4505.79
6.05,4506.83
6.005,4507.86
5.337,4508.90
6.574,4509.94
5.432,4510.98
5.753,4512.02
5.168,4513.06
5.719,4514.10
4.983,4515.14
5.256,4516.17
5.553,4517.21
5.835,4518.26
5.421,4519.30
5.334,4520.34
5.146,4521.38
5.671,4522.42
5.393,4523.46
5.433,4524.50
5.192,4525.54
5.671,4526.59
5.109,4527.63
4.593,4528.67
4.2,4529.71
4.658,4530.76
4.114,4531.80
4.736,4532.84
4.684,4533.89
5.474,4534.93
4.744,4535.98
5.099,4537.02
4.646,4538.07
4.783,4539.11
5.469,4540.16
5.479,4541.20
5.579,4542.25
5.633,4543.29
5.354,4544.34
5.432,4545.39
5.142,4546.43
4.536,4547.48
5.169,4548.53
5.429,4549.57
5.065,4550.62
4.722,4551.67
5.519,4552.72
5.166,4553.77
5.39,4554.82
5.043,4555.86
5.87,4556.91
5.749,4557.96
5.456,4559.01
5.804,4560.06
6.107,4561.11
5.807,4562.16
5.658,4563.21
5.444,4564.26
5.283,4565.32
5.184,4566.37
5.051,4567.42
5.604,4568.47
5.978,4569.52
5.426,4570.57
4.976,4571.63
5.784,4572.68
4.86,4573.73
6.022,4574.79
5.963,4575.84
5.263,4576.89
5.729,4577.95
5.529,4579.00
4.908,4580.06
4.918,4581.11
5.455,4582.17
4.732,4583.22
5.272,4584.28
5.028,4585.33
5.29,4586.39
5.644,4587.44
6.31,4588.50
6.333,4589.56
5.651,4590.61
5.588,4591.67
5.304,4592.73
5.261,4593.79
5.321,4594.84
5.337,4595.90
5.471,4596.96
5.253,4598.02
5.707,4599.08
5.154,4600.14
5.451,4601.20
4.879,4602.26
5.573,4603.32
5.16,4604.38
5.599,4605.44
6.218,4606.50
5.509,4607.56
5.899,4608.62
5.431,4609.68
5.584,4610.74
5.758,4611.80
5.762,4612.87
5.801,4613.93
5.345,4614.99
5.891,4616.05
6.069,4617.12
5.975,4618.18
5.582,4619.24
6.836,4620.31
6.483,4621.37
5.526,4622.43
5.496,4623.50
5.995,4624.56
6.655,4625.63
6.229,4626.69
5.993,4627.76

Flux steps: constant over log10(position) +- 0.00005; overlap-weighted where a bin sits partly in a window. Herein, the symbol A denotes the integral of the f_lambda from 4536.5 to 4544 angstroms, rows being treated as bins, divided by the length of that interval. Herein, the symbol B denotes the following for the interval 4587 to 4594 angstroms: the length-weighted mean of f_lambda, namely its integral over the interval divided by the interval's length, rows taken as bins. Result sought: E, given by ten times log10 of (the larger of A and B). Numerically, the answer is 7.59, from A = 5.24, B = 5.7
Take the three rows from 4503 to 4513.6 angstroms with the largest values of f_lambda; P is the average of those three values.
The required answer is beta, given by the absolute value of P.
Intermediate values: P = 6.2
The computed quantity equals 6.21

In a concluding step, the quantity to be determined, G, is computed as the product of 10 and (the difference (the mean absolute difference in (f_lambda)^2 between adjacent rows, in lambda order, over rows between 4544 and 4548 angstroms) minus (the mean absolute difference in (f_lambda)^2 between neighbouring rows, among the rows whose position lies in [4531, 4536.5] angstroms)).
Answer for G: -21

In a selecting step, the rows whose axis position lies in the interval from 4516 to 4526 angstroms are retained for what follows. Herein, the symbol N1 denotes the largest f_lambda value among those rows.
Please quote 5.835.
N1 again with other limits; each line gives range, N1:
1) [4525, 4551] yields 5.671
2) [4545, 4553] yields 5.519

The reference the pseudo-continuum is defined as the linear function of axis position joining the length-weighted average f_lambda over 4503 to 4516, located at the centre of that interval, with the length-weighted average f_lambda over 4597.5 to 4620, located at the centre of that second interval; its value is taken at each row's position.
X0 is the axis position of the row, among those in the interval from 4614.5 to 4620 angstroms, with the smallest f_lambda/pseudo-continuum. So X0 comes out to 4614.99 angstroms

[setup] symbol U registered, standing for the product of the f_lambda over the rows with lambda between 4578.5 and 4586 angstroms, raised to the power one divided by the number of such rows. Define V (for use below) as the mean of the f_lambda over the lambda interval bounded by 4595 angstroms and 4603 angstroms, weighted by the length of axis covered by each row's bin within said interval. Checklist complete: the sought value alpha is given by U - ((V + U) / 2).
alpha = -0.11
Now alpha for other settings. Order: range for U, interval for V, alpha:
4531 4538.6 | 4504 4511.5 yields -0.52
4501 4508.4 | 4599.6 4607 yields 0.20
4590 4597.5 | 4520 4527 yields 0.01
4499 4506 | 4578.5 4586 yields 0.29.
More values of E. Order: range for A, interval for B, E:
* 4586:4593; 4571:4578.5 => 7.60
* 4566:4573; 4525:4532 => 7.35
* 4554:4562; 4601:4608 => 7.50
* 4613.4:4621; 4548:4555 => 7.74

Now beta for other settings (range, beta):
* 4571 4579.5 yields 5.92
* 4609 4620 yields 5.98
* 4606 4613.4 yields 5.96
